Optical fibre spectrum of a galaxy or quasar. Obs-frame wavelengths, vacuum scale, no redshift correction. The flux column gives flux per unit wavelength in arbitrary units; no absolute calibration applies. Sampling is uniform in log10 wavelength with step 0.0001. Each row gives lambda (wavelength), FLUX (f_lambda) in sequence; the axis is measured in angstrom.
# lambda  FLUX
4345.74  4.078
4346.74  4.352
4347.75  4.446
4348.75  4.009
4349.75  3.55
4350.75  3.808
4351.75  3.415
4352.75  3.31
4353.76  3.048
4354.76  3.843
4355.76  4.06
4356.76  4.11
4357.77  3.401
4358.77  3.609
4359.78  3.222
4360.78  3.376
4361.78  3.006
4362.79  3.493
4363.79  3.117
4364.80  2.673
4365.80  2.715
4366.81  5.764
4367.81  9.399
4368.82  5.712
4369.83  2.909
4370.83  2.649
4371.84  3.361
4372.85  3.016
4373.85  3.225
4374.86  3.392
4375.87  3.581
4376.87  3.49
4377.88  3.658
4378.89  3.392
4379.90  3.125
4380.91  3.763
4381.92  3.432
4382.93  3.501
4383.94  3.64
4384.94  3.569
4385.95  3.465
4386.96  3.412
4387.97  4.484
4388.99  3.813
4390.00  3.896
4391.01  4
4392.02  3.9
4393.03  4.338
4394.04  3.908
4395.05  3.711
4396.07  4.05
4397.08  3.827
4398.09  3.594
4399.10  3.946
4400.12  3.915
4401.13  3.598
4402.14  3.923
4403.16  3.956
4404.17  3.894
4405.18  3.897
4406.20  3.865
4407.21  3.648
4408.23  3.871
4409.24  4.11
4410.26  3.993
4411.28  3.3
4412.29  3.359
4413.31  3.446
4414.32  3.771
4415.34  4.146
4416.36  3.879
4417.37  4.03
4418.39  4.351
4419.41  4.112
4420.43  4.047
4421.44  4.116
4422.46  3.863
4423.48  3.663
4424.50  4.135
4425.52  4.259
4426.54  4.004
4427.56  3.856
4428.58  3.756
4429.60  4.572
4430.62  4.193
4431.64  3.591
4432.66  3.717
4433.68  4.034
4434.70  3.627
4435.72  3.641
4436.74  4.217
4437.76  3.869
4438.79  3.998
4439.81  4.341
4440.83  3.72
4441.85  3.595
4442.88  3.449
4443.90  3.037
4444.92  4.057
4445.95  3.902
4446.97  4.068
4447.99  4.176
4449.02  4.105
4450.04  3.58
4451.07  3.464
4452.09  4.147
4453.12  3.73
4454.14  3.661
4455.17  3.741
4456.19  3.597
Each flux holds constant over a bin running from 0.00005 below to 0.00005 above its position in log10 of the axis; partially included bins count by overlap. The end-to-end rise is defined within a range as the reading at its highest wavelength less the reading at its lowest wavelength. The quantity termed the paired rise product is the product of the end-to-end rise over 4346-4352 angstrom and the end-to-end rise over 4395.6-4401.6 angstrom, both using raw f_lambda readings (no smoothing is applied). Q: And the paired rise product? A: 0.42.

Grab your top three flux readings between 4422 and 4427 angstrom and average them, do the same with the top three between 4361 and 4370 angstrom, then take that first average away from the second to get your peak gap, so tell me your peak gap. 2.8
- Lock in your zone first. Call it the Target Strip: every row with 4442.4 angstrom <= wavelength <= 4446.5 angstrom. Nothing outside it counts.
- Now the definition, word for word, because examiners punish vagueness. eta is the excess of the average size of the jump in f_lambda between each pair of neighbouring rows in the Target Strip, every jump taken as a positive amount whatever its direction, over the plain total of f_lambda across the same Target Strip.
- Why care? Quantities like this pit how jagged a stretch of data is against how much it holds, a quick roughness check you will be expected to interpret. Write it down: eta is -13.9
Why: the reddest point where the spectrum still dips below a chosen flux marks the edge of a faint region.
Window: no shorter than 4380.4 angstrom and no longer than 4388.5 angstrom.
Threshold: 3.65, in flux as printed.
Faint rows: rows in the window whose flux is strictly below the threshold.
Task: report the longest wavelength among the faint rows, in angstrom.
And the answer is 4386.96 angstrom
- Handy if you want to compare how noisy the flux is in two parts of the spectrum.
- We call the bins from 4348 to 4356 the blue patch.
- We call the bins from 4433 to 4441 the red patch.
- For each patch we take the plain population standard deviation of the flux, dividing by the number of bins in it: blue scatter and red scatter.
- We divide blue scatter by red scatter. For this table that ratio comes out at 1.4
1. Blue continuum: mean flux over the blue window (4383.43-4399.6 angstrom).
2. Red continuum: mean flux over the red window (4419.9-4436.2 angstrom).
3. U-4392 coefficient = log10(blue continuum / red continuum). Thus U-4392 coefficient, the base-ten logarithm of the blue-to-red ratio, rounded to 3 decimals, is -0.011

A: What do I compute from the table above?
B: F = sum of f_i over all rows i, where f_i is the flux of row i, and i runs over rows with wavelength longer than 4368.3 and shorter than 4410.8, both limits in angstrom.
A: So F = 156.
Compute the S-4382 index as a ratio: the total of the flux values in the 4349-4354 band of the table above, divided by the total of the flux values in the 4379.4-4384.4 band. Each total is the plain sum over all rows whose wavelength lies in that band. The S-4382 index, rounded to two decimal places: 0.98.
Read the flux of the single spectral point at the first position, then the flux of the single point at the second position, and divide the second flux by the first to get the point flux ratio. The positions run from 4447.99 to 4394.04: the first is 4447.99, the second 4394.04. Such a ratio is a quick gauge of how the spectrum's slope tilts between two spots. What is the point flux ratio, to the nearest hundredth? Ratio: 0.94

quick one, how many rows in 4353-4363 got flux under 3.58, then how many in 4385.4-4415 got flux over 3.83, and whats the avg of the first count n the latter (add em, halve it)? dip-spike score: 11.5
